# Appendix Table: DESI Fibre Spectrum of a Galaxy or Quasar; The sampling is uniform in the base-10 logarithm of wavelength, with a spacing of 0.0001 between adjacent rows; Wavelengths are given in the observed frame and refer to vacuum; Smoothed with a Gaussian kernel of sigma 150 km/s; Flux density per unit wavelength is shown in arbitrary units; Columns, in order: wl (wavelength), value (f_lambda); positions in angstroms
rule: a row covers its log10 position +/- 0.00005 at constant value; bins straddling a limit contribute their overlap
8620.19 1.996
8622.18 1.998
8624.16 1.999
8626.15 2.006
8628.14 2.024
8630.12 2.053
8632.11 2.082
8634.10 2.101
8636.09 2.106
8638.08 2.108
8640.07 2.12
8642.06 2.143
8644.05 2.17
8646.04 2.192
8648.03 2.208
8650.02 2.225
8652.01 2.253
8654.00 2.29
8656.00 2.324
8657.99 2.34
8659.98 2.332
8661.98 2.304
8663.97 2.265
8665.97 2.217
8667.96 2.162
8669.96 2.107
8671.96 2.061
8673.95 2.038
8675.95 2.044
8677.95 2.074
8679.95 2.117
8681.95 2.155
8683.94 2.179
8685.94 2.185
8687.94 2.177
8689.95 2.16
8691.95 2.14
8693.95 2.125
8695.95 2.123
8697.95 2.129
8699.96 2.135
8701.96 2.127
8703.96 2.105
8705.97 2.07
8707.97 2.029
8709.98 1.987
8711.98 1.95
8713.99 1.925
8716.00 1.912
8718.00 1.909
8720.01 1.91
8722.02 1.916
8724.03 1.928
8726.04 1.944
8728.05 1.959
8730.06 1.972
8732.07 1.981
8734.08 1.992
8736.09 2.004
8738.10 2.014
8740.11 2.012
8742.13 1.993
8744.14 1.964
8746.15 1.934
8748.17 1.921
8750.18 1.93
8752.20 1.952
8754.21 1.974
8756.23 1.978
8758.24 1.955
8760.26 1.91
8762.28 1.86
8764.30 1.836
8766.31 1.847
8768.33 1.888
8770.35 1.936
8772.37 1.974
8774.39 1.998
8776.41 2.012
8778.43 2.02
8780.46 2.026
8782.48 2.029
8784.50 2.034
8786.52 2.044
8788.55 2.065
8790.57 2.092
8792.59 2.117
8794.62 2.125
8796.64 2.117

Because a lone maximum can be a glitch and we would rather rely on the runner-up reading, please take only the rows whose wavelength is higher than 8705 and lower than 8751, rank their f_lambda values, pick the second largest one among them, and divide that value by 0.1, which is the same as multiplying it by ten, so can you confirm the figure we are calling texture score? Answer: 20.3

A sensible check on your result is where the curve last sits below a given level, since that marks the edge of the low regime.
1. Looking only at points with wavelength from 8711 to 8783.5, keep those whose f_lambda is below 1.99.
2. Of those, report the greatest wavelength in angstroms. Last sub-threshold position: 8772.37 angstroms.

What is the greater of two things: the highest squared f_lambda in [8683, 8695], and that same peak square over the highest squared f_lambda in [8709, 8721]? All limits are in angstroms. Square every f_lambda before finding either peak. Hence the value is 4.77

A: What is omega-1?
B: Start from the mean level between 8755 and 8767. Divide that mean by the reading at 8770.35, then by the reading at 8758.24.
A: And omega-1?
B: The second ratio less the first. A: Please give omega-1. -0.010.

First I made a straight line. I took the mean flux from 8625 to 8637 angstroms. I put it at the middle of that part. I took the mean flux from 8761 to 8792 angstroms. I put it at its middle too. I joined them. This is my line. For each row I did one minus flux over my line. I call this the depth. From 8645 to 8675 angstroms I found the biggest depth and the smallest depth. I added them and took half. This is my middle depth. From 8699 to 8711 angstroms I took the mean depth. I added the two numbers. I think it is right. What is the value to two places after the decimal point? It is -0.10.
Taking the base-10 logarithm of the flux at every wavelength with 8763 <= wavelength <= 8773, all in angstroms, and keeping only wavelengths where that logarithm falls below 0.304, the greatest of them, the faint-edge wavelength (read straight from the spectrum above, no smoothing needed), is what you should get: 8772.37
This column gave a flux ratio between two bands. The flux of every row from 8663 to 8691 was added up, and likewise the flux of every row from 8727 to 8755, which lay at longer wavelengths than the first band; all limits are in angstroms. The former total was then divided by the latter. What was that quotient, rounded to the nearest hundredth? 1.08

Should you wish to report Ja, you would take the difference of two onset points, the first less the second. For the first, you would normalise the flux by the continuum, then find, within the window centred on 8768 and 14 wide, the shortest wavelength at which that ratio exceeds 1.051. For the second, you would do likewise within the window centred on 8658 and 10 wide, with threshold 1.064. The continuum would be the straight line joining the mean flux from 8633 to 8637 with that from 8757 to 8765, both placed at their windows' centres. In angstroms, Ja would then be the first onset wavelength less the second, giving 118.4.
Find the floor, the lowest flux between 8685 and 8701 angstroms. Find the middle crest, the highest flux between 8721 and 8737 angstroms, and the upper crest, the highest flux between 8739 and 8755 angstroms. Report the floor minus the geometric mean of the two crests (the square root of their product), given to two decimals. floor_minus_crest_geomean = 0.12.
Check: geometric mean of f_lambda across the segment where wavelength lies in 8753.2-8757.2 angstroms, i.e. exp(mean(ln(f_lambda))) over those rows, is 1.98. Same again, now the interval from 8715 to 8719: 1.91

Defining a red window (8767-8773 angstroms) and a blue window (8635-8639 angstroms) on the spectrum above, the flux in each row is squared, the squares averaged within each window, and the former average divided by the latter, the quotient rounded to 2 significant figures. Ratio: 0.84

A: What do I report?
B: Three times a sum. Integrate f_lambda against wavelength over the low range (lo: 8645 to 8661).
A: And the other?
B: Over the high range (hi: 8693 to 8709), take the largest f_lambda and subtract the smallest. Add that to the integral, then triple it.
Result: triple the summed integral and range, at 109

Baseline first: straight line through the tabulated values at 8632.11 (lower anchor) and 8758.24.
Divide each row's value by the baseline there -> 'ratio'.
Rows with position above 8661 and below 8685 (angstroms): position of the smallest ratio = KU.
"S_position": 8673.95 angstroms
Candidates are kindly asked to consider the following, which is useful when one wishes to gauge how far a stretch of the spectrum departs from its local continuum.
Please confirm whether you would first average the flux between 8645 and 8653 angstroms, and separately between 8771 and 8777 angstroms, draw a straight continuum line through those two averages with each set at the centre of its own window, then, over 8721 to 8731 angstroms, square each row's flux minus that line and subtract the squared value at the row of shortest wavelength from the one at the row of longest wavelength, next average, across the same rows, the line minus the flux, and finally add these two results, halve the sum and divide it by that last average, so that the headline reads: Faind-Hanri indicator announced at 0.43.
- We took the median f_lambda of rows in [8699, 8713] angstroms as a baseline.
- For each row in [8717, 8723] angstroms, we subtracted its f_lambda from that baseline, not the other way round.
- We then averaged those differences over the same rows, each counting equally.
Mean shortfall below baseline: 0.158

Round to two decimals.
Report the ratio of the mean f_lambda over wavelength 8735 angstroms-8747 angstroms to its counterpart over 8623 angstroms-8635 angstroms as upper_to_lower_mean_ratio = 0.97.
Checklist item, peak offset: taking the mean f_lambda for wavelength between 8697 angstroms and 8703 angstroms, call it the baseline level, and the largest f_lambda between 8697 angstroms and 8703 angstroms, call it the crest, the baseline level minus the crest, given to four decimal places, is -0.0047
